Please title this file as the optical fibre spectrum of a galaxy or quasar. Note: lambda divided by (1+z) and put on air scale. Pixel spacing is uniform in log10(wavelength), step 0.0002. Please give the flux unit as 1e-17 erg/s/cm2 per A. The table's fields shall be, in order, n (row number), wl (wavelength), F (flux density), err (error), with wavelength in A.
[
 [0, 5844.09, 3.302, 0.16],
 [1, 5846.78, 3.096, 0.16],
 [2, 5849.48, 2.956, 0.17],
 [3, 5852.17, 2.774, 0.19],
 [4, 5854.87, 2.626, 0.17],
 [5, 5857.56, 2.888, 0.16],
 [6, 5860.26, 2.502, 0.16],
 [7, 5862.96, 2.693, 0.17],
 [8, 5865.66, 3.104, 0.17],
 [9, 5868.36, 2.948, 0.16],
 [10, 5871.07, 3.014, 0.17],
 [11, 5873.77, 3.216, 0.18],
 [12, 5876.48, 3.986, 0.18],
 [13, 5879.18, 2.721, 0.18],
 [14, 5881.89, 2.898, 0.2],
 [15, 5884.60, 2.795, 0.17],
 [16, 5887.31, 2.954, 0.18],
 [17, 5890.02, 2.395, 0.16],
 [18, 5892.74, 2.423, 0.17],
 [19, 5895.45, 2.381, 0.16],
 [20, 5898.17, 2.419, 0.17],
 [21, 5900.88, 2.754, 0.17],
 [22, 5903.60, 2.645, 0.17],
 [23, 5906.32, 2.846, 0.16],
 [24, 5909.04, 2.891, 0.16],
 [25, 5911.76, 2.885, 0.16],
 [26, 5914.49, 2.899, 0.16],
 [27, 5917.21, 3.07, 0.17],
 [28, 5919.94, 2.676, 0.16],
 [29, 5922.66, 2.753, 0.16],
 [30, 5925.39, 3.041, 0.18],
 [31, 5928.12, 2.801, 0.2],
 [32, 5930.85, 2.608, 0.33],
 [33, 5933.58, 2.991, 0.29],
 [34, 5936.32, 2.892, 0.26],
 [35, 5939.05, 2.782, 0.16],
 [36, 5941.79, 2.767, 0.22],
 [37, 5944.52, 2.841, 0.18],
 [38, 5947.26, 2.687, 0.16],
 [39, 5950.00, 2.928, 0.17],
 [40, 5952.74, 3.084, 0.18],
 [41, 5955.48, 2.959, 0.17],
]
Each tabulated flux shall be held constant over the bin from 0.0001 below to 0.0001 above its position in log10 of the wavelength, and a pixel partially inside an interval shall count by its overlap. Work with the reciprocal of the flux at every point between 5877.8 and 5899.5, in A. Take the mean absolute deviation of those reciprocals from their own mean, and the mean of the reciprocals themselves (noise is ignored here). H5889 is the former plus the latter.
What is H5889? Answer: 0.416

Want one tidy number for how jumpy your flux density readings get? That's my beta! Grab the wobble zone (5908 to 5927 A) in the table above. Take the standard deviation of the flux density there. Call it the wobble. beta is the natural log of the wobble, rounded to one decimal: -2.0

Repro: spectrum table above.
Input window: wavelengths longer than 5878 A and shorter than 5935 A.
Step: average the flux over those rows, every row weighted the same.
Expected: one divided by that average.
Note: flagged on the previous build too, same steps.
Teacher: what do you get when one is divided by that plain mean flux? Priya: 0.363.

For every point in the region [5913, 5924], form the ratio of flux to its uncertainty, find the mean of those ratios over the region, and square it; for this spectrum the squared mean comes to 307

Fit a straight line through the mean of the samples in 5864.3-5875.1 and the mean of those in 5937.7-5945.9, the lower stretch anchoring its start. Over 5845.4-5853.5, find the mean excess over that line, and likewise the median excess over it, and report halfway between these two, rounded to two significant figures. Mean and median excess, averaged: -0.20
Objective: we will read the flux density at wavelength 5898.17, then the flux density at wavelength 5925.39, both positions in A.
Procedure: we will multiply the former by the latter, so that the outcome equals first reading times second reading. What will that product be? 7.4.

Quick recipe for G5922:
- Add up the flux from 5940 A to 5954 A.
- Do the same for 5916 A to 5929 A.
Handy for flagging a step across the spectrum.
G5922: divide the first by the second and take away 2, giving -1.00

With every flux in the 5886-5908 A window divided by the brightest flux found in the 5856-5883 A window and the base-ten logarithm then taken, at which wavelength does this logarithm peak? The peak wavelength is 5887.31 A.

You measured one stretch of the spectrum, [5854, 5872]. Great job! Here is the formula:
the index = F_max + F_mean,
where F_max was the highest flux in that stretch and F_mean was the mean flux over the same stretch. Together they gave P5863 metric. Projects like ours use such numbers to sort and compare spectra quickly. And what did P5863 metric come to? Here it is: 5.93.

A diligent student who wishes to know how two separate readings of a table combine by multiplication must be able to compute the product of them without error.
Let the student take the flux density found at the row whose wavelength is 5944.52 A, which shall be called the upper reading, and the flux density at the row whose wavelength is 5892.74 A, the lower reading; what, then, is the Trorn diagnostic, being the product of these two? 6.9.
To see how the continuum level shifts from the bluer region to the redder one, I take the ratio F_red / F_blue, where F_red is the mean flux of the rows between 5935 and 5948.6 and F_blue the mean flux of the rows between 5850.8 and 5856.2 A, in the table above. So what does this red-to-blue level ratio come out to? 1.03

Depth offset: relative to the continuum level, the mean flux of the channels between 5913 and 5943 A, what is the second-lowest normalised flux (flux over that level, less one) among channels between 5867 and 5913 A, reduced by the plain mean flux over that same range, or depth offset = -2.99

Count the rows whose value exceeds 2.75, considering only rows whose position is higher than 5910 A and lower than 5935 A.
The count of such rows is 7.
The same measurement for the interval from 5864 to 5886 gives 7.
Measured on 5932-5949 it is 5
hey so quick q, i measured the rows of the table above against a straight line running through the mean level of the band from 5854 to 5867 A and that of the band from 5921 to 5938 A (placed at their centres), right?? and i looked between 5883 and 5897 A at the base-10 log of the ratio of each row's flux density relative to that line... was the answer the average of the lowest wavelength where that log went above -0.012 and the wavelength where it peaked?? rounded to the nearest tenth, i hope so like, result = 5886.0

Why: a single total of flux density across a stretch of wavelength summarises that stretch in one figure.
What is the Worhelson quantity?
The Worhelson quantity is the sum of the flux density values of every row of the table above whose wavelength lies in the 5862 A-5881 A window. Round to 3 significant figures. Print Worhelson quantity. 21.7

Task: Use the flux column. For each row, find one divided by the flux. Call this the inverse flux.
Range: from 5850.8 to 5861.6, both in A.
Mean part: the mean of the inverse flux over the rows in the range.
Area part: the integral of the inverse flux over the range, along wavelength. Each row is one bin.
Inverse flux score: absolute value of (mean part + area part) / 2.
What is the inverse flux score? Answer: 2.19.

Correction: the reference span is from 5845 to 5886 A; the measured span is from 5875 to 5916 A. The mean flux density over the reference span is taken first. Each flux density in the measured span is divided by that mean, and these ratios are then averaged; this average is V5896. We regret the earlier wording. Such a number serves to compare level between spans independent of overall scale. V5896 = 0.947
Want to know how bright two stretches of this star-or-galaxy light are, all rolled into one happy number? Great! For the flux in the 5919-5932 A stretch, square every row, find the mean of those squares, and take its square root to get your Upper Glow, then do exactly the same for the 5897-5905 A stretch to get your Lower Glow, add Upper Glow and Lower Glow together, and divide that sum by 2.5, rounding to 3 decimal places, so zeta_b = 2.156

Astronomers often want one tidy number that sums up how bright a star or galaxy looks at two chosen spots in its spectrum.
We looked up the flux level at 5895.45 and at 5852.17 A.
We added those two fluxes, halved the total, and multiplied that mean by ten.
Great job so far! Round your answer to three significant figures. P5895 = 25.8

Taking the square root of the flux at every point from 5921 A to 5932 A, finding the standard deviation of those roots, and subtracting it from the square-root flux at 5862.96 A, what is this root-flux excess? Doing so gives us 1.59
